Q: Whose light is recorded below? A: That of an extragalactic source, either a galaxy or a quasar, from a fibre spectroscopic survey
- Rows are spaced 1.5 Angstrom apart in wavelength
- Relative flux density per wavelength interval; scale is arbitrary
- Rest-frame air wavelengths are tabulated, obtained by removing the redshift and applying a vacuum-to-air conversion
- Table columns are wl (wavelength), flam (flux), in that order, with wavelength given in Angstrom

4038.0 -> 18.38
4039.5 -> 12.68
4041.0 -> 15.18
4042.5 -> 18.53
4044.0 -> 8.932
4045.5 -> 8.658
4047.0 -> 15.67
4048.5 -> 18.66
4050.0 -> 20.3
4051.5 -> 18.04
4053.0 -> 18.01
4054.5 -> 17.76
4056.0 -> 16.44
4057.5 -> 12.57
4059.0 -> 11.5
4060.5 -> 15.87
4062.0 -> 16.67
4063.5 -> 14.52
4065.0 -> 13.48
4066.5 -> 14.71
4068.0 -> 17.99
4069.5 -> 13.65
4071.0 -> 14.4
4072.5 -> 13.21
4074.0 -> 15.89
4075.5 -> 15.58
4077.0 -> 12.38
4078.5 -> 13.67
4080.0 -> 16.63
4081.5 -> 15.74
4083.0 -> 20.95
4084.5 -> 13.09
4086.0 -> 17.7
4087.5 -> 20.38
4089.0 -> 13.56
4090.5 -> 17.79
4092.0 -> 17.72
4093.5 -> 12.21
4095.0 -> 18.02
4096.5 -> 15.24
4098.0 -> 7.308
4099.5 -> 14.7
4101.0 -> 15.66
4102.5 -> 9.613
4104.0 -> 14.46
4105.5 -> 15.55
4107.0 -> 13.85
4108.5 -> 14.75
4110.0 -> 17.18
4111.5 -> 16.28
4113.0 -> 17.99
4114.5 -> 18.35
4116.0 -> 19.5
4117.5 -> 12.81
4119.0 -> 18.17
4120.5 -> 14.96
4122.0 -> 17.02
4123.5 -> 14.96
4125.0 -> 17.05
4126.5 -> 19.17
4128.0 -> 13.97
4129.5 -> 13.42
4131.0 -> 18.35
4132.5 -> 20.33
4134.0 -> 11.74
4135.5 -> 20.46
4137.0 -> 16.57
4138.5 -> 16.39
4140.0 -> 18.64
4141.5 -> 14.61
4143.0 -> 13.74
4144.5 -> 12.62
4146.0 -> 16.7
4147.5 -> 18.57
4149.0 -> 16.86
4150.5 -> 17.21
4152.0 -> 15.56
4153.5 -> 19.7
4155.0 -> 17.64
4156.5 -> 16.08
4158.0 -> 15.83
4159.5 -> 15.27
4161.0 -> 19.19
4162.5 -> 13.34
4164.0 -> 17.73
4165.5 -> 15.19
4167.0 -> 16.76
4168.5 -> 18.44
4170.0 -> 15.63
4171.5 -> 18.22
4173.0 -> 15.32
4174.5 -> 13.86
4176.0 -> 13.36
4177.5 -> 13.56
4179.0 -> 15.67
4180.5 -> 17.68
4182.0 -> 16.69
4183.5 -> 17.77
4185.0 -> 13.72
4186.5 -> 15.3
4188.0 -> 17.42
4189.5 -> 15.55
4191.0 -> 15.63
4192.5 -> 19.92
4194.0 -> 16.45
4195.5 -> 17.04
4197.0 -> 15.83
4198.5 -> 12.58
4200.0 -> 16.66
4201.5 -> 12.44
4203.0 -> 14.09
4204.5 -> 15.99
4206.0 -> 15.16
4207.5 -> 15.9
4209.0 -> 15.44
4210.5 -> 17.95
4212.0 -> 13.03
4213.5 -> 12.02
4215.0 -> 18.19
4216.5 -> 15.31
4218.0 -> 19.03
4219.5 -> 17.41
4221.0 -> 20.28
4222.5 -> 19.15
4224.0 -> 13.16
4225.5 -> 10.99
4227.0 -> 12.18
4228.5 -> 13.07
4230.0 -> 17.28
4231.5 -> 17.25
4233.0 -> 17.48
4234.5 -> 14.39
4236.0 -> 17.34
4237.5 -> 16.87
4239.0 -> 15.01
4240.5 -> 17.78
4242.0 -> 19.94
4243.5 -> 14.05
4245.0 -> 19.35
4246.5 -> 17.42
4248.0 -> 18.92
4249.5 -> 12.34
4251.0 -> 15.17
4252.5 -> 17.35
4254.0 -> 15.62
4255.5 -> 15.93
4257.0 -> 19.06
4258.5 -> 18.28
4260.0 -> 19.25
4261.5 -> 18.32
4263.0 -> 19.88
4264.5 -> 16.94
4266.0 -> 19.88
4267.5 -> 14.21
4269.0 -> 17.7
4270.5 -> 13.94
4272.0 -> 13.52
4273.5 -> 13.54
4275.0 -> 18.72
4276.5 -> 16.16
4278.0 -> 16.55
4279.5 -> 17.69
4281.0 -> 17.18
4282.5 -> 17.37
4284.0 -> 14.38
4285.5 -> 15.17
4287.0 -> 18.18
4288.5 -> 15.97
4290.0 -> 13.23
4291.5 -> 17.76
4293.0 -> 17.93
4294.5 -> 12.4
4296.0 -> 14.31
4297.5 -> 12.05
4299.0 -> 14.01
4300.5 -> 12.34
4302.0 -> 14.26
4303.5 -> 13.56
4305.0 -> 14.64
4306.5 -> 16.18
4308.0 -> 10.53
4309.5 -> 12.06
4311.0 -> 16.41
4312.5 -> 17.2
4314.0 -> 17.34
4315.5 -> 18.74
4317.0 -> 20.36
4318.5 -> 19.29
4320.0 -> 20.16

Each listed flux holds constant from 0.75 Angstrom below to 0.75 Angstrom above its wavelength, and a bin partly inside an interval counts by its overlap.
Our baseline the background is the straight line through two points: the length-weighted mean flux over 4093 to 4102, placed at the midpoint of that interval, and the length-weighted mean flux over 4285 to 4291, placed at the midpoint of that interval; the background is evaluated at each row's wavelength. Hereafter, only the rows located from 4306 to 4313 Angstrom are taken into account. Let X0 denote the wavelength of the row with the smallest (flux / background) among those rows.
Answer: 4308.0 Angstrom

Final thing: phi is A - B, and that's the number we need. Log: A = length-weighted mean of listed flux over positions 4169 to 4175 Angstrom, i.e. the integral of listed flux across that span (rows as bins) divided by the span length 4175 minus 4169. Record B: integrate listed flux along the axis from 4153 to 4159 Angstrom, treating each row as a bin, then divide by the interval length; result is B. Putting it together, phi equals -1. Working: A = 15.9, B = 17.1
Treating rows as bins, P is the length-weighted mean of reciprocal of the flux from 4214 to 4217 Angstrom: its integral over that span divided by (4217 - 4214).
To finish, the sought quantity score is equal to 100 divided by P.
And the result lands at 1622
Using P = 0.062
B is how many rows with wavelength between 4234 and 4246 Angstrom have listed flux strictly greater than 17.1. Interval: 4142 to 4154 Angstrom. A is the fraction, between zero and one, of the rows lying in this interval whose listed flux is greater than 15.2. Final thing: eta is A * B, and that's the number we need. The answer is 3.0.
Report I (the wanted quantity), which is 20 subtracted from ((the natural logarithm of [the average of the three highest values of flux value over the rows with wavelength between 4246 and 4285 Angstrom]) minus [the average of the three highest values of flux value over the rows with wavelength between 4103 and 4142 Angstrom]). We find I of -37.1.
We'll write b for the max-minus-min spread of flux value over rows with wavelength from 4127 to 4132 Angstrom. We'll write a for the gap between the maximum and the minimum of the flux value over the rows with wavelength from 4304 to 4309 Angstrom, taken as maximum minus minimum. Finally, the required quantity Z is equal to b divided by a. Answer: 0.87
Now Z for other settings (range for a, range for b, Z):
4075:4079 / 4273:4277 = 1.62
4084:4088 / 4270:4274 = 0.06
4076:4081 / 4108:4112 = 0.57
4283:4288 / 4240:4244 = 1.55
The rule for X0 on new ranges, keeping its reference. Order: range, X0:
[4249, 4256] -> 4249.5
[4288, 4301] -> 4297.5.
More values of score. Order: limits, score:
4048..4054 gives 1867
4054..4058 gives 1532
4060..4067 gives 1495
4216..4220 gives 1722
